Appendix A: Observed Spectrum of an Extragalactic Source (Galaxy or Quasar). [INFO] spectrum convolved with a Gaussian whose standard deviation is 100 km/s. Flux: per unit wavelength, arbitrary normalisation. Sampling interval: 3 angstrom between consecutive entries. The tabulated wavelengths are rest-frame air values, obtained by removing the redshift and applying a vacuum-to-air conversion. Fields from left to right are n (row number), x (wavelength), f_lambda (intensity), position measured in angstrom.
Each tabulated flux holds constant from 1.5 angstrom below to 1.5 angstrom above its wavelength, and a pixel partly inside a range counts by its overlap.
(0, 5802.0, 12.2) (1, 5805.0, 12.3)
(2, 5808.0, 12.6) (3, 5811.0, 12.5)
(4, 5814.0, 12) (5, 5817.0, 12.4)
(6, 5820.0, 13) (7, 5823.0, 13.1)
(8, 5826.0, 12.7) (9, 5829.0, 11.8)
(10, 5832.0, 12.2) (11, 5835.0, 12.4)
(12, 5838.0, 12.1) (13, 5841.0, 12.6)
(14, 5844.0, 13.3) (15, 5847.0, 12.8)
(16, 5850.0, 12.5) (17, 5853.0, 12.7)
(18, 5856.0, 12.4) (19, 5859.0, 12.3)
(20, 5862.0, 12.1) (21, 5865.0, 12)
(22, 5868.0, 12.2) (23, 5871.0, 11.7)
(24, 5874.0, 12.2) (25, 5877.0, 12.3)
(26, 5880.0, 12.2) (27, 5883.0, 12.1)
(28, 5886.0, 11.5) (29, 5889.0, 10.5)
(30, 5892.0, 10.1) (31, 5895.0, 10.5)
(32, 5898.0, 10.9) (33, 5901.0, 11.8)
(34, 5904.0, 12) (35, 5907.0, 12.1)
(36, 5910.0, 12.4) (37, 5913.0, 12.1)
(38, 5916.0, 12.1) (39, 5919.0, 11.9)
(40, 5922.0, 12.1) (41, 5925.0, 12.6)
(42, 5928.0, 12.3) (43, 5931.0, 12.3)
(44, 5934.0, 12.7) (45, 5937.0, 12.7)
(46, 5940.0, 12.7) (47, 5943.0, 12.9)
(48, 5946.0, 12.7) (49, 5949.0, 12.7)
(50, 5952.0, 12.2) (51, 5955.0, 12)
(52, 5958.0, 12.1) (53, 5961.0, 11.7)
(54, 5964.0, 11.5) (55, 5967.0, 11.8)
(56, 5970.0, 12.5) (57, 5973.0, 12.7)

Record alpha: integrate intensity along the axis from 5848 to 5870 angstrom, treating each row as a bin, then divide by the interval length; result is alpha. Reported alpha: 12.3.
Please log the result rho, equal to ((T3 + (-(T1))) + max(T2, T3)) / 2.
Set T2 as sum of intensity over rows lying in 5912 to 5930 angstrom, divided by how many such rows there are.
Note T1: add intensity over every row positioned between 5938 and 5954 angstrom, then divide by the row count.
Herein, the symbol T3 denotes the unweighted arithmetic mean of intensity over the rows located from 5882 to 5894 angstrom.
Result 5.3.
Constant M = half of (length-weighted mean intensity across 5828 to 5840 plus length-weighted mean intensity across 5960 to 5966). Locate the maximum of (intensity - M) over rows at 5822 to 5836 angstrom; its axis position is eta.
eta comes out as 5823.0 angstrom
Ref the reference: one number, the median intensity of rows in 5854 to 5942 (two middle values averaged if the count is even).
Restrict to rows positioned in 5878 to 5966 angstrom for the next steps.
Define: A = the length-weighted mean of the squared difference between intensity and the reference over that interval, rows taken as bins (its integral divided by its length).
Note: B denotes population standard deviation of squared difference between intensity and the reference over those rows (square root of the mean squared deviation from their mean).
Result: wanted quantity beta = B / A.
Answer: 1.89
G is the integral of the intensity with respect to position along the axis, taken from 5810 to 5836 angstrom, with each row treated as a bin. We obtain 324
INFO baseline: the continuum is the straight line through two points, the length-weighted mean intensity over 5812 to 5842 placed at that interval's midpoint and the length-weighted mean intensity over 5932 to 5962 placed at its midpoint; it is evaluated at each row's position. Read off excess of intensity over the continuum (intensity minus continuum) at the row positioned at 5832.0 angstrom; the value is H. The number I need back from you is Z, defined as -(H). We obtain 0.2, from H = -0.23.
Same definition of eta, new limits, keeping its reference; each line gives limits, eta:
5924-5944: 5943.0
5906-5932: 5925.0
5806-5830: 5823.0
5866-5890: 5877.0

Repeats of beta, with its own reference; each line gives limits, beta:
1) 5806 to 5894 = 1.90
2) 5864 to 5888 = 0.92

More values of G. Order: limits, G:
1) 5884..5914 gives 342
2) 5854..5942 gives 1053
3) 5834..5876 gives 520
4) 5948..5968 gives 240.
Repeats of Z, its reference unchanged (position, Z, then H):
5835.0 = 0.0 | -0.03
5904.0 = 0.4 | -0.44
